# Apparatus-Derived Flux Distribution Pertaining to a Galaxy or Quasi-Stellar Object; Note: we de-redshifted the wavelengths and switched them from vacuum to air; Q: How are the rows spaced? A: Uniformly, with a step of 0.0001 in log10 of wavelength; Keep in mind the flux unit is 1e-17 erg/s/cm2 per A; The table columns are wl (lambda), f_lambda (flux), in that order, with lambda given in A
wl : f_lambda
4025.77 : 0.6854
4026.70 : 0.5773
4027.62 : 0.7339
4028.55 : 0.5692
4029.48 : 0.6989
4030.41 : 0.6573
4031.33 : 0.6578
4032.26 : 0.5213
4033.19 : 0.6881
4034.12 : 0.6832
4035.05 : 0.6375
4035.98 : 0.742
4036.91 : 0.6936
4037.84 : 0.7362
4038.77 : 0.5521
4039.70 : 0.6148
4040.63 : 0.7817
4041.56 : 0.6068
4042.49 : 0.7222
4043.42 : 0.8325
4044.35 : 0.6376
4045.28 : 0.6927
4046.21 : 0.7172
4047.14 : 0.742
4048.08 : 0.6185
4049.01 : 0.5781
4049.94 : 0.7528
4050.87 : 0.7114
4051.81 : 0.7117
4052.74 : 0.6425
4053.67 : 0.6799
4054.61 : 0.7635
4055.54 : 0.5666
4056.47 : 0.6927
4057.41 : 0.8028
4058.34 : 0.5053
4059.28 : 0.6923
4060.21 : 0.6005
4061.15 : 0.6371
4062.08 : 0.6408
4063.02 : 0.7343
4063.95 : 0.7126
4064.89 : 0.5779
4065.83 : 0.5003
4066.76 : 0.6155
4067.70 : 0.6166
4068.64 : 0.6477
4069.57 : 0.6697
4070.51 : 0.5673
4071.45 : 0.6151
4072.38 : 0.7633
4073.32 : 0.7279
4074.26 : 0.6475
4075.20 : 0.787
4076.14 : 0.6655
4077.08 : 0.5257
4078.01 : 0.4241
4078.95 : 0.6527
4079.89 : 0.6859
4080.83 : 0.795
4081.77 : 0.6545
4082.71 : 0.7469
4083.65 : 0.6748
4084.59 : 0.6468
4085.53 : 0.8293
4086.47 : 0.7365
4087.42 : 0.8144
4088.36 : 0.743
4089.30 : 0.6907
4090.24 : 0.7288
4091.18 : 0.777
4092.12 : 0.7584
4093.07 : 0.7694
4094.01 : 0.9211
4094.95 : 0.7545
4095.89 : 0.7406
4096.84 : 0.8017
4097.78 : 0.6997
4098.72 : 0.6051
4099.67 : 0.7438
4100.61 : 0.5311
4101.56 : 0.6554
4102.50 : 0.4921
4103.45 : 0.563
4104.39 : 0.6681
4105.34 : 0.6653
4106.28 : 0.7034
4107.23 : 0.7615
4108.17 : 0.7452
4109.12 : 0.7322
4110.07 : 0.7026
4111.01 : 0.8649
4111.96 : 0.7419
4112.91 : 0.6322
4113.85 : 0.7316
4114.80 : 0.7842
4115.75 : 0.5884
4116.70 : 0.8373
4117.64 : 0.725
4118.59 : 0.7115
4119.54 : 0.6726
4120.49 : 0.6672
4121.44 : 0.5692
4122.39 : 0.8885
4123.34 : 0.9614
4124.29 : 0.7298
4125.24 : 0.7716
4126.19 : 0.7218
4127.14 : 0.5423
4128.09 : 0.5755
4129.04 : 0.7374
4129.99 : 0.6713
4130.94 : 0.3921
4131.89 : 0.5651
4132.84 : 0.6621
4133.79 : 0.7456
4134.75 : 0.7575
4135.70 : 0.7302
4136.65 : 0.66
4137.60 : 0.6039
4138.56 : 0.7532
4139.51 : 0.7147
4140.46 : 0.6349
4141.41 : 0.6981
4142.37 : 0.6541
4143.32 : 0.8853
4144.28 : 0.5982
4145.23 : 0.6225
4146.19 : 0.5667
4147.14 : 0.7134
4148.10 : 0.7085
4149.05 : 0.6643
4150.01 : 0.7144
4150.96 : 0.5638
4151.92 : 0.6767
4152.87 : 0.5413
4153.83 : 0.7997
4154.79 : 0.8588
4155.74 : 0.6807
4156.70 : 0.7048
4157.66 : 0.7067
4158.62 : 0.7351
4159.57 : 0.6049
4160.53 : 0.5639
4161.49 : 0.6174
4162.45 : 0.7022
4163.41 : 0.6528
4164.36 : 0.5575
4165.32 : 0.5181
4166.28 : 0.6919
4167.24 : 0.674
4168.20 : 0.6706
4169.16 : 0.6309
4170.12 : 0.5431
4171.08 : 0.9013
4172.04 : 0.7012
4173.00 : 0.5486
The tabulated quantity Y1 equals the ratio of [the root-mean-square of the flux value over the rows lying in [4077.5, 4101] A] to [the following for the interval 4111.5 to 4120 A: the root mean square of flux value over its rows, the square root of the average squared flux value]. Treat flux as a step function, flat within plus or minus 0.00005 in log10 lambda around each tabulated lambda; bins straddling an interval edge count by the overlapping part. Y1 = 1.01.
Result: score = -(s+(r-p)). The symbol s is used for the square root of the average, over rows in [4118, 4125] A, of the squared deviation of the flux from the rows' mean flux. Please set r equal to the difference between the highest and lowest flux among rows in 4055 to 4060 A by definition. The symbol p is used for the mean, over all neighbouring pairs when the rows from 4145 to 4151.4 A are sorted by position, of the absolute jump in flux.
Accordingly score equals -0.35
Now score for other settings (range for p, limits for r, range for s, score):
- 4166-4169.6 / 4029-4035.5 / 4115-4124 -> -0.28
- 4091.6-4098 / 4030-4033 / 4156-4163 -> -0.11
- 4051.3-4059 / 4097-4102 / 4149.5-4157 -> -0.18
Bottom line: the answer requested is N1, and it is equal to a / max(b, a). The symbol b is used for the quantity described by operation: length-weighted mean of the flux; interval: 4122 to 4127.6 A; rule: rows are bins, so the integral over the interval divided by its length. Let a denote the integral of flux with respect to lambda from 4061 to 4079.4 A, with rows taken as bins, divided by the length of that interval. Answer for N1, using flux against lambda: 0.83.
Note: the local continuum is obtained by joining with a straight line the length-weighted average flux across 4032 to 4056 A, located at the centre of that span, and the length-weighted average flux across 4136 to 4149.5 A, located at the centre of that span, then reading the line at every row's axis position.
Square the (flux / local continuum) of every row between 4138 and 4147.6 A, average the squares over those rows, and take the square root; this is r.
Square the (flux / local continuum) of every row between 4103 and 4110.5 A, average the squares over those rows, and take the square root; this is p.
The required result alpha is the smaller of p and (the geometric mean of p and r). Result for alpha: 1.02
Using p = 1.025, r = 1.017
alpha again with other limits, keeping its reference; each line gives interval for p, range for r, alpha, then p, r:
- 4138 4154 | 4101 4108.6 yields 0.99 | 1.007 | 0.976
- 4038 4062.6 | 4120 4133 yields 1.00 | 0.998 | 1.017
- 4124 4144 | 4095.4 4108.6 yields 1.00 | 1.009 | 0.996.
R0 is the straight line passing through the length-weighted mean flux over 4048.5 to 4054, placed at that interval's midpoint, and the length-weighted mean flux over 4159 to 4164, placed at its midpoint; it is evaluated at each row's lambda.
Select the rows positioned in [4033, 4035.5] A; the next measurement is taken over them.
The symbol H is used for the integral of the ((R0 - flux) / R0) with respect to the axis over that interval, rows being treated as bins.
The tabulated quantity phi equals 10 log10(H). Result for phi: -11.5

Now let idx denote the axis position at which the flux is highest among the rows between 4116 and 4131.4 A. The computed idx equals 4123.34 A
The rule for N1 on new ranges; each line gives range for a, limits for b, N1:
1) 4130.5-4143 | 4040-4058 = 0.95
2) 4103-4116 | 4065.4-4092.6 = 1.00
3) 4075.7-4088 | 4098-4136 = 0.99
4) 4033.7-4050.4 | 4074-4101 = 0.97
